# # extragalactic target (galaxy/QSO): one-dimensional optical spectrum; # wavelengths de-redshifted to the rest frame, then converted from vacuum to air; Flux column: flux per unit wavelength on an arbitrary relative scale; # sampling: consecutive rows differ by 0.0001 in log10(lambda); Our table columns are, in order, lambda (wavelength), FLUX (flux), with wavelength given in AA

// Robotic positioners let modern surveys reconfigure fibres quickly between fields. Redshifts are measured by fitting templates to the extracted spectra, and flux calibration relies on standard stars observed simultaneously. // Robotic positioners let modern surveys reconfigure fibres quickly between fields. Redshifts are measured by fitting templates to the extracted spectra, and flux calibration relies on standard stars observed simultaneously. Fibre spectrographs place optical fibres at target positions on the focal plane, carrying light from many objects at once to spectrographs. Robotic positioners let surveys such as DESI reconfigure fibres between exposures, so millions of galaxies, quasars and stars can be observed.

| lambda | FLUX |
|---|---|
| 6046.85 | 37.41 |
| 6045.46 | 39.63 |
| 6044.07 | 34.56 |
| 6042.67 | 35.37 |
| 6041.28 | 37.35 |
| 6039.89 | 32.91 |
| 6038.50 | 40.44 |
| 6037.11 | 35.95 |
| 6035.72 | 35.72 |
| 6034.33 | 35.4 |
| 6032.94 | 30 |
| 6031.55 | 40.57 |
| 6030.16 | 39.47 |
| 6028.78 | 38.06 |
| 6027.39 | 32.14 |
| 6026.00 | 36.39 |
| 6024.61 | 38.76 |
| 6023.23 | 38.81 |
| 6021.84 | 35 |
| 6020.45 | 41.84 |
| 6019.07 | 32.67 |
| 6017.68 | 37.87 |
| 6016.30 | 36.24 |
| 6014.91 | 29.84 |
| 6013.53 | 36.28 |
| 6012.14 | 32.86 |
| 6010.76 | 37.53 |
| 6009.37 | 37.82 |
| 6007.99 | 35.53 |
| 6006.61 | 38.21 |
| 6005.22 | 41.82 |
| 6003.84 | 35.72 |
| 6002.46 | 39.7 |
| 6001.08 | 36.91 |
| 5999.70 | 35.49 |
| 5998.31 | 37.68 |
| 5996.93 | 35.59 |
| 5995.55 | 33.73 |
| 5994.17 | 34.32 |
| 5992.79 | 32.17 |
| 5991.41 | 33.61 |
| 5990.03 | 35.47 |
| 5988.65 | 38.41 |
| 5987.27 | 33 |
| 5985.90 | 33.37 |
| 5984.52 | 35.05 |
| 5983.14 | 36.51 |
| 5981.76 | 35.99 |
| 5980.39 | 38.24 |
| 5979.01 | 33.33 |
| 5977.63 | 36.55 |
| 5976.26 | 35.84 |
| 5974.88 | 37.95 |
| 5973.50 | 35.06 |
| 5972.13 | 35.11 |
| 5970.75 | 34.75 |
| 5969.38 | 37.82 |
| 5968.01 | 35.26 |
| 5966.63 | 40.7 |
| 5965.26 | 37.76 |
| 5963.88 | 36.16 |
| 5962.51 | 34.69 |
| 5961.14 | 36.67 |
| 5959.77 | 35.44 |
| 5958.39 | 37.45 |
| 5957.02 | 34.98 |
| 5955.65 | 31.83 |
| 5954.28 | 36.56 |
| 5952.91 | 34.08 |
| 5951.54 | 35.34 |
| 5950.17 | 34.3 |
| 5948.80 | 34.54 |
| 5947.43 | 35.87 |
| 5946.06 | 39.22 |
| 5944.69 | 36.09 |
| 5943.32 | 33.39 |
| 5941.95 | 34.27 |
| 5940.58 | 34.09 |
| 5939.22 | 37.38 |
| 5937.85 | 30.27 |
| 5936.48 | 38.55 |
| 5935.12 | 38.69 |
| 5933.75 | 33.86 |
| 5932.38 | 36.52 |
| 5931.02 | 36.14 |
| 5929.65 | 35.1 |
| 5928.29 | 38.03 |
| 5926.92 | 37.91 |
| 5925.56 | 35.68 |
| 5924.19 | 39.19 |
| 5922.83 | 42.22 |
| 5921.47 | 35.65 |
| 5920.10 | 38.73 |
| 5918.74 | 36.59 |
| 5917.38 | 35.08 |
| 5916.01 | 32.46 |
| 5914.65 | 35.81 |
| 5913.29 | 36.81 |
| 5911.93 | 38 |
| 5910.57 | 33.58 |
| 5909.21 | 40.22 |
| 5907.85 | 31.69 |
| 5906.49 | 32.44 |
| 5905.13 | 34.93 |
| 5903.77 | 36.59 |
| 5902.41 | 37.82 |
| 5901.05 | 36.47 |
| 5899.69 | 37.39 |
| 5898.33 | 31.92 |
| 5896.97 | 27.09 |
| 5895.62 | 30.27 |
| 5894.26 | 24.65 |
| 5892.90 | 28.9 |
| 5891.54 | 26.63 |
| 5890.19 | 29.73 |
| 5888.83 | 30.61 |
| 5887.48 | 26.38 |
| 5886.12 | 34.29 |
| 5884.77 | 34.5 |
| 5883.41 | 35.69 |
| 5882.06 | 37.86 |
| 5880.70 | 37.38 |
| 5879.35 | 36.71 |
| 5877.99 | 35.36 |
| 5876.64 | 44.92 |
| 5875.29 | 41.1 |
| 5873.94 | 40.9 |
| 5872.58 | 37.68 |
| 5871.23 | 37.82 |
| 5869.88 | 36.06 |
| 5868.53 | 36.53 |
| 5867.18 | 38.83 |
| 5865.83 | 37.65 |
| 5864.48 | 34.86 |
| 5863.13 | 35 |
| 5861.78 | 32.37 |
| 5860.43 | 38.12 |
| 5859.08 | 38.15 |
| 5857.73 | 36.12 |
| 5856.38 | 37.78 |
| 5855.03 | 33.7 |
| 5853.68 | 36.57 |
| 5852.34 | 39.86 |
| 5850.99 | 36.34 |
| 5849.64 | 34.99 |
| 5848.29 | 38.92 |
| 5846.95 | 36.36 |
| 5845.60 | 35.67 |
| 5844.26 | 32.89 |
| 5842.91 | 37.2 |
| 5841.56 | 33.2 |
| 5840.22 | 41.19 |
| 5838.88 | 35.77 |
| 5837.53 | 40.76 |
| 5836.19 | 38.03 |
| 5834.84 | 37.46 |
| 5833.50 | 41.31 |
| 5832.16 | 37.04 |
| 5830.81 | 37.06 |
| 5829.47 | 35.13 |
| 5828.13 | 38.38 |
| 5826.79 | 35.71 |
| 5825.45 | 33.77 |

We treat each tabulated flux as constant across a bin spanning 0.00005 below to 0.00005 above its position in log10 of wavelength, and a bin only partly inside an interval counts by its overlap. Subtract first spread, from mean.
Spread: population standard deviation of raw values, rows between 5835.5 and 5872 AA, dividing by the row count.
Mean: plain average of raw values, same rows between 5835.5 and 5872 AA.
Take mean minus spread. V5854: 34.5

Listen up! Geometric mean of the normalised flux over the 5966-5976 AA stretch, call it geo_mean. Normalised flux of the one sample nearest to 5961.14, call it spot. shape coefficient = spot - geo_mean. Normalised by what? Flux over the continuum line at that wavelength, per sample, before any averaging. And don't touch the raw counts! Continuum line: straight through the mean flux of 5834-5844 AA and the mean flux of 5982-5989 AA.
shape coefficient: 0.00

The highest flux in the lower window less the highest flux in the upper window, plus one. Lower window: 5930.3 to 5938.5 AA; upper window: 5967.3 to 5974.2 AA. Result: 2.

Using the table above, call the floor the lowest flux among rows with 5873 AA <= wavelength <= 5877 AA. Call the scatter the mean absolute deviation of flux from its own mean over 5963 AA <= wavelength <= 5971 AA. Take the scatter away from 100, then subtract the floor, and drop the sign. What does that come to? 57.4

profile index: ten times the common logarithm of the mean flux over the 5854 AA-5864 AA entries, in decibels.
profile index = 15.55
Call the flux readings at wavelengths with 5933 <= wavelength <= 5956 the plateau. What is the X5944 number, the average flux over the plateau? 35.2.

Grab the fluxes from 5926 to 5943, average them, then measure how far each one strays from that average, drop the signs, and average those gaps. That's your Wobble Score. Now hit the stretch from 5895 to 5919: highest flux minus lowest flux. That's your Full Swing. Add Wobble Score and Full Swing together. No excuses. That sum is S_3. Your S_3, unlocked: 15.1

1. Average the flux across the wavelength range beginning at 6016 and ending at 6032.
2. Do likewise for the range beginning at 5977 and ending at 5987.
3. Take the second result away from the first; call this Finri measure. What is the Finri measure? 2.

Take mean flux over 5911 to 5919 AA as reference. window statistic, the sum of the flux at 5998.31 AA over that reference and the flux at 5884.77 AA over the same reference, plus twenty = 22.02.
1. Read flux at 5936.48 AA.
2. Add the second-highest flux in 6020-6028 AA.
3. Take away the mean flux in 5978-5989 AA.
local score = 41.9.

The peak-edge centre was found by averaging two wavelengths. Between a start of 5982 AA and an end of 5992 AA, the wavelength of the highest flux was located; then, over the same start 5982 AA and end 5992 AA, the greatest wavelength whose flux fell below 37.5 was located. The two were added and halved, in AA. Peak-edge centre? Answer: 5990.0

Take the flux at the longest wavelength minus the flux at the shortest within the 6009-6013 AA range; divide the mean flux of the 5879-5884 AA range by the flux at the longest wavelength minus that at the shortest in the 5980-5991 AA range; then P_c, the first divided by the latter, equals 0.4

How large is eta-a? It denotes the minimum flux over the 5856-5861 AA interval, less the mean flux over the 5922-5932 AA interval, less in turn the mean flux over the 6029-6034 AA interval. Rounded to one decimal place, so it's -38.3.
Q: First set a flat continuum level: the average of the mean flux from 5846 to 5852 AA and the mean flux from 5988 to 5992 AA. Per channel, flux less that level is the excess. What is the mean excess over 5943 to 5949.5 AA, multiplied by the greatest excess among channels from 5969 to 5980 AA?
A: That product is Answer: -1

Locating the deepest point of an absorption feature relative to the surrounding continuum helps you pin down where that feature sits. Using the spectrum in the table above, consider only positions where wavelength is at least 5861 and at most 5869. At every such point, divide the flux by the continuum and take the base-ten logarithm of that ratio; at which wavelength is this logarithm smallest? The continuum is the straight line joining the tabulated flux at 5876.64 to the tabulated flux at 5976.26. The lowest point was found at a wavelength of 5861.78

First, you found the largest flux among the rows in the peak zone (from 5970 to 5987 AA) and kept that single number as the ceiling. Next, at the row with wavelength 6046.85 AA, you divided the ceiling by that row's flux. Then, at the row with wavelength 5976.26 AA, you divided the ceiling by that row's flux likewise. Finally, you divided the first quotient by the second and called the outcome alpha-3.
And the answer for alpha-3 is 0.96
